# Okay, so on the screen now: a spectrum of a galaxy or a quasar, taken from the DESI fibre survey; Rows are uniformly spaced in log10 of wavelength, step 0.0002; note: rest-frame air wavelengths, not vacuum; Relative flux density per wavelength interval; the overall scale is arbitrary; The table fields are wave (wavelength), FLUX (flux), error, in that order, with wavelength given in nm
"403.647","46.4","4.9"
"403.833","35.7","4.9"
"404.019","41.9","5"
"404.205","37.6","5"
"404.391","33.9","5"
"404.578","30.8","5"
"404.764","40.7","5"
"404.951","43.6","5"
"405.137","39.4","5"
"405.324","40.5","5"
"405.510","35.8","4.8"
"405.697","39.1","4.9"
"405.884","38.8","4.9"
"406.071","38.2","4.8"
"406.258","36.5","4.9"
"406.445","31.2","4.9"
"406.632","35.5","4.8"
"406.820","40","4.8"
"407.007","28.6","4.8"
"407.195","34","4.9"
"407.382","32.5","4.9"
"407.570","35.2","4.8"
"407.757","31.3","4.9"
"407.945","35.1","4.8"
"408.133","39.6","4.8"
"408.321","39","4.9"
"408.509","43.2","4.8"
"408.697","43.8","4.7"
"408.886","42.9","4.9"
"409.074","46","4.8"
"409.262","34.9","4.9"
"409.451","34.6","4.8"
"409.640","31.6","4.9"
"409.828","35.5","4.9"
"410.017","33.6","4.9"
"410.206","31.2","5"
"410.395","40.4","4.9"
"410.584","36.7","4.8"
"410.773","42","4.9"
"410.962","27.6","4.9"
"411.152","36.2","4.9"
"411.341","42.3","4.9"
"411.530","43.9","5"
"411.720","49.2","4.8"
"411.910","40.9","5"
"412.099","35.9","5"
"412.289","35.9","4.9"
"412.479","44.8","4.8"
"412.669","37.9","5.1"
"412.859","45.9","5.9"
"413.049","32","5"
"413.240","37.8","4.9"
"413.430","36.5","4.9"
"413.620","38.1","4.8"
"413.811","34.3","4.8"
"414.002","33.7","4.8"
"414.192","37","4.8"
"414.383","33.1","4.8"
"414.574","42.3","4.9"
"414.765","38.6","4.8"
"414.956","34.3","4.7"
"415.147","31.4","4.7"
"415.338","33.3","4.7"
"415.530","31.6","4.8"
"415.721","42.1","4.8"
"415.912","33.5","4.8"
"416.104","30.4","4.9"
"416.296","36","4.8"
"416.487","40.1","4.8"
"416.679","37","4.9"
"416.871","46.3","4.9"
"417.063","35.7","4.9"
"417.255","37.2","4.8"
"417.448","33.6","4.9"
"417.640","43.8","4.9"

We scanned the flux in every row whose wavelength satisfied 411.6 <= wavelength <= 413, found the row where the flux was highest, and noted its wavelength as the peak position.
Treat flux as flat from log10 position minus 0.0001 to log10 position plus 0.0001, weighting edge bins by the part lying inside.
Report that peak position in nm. 411.720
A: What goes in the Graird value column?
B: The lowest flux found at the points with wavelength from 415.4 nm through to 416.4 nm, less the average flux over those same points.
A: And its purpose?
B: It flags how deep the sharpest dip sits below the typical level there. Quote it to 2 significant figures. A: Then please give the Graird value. -4.3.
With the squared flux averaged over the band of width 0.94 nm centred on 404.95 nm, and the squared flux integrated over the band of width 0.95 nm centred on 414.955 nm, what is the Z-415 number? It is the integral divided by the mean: 0.81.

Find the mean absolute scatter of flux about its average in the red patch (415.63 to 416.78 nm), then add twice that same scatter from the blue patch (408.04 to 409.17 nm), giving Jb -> 7.4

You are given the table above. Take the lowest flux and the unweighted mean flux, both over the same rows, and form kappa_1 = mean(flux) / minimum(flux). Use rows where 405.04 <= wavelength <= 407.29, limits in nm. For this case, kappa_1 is 1.28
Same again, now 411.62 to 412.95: 1.16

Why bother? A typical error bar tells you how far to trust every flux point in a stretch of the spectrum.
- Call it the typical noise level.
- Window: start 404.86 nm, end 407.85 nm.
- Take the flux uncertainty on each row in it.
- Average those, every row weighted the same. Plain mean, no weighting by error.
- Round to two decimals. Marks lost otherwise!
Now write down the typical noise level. 4.88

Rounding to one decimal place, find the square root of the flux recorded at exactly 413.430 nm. 6.0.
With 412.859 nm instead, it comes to 6.8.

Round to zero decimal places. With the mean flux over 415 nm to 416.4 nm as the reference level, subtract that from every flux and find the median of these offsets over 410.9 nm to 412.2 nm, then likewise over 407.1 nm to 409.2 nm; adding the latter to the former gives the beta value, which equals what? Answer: 12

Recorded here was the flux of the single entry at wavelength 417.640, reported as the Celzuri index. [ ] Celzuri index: 43.8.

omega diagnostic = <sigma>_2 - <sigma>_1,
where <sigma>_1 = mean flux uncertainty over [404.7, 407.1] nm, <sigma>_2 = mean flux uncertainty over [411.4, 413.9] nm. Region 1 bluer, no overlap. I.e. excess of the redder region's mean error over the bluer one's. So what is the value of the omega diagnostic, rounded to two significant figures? 0.10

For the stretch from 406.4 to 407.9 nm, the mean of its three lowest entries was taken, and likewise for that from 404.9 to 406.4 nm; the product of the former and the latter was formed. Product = 1119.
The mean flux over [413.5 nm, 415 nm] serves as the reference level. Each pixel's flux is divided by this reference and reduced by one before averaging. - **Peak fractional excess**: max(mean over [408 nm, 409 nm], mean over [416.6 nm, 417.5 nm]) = 0.14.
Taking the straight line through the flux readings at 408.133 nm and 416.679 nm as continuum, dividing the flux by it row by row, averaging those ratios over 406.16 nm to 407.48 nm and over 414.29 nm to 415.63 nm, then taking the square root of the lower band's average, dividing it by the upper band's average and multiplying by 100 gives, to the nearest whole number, 99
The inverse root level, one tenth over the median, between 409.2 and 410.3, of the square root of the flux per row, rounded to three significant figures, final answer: 0.0171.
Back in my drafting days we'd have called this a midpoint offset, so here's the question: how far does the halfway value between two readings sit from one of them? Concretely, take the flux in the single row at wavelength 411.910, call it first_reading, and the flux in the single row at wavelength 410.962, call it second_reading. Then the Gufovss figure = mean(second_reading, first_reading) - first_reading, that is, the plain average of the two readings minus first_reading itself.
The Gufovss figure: -7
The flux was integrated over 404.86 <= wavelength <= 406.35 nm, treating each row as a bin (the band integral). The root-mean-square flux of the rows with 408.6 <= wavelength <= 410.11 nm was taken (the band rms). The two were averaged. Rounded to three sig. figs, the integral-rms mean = 48.2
